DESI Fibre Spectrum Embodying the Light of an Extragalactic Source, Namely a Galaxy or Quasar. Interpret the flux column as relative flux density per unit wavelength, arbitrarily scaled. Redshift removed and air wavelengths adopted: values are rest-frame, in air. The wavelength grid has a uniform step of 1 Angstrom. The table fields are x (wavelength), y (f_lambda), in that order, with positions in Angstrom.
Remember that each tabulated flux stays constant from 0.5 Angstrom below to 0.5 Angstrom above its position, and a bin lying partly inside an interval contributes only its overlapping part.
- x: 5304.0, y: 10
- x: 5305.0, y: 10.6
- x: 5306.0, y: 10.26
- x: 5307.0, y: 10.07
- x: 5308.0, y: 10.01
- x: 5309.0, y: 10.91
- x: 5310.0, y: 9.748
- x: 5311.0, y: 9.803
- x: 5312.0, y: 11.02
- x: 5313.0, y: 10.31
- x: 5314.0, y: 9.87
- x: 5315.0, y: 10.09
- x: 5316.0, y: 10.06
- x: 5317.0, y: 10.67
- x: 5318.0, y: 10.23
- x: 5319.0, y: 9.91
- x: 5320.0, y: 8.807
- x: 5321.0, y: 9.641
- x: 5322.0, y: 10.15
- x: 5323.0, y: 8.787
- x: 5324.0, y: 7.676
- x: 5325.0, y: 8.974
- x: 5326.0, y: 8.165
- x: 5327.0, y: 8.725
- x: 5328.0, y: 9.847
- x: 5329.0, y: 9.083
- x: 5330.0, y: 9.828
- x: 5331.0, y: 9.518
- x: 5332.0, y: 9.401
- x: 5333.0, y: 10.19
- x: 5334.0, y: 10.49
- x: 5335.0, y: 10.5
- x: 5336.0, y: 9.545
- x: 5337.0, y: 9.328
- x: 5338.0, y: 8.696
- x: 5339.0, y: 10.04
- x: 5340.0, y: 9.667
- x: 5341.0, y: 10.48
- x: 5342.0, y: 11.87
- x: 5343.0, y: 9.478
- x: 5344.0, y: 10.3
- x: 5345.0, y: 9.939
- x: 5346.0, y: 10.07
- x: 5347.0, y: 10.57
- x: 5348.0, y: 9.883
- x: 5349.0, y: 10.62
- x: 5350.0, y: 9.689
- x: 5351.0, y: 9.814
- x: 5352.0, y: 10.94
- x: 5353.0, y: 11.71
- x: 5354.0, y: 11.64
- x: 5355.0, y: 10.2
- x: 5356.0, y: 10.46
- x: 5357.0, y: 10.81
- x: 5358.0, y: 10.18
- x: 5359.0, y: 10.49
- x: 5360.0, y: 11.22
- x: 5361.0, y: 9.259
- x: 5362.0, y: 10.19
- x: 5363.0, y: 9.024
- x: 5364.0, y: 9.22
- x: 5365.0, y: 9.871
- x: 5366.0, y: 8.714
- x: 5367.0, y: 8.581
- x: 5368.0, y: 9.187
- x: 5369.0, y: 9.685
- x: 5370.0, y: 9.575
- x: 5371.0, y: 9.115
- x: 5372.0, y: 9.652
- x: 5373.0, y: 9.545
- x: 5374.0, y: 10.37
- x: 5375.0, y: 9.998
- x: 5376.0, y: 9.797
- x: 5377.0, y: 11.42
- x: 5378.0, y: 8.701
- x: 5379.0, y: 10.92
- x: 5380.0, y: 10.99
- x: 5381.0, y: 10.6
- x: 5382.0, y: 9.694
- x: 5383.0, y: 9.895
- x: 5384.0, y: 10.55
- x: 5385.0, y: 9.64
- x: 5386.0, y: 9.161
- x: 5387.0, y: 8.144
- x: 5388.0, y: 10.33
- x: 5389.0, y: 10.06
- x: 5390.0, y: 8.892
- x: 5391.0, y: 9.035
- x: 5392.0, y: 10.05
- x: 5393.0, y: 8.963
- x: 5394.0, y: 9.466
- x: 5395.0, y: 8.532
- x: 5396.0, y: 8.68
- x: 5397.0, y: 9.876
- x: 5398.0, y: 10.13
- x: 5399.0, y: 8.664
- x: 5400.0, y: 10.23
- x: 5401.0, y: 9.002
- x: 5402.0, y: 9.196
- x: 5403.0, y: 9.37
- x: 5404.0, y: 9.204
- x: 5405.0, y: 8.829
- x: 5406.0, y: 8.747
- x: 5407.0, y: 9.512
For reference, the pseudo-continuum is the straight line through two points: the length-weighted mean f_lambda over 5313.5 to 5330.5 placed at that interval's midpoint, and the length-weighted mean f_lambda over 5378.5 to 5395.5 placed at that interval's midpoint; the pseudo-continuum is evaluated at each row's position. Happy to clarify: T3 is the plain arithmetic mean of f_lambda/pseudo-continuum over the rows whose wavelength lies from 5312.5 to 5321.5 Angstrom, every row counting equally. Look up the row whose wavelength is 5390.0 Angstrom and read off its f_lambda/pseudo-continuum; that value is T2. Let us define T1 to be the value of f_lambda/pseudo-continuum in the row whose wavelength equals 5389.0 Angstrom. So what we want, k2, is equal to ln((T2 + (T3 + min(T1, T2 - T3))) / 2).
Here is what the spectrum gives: -0.09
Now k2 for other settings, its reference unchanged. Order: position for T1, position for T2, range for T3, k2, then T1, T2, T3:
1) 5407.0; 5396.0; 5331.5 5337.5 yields -0.11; 0.97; 0.89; 1.04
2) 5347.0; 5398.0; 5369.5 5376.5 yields 0.04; 1.11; 1.04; 1.01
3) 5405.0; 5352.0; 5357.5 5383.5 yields 0.13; 0.90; 1.14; 1.02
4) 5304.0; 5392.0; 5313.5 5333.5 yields 0.03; 1.07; 1.03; 1.00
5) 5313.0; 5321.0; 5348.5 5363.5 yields 0.02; 1.10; 1.02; 1.09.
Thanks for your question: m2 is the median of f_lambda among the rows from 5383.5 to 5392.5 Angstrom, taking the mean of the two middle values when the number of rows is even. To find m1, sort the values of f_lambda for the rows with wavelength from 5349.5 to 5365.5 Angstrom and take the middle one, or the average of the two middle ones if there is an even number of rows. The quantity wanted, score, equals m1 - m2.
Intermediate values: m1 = 10.2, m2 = 9.64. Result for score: 0.6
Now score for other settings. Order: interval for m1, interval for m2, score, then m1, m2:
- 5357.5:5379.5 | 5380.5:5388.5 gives -0.1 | 9.7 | 9.79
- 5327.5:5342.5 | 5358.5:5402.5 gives 0.2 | 9.8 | 9.65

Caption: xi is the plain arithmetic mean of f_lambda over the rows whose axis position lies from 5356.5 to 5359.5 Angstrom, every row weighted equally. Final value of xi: 10.5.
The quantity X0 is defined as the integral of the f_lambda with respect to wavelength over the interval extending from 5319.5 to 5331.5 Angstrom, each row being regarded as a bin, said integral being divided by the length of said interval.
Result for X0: 9.1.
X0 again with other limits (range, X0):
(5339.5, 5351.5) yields 10.2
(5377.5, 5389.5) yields 9.9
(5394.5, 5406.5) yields 9.2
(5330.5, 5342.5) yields 10.0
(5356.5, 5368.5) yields 9.7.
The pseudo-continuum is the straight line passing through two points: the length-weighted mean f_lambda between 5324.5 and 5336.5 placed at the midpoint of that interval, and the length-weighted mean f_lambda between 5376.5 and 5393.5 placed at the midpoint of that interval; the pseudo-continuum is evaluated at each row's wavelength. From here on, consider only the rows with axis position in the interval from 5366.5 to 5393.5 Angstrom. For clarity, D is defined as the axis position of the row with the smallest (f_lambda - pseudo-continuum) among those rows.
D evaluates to 5387.0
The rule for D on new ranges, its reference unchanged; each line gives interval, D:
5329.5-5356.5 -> 5338.0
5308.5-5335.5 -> 5324.0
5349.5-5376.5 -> 5367.0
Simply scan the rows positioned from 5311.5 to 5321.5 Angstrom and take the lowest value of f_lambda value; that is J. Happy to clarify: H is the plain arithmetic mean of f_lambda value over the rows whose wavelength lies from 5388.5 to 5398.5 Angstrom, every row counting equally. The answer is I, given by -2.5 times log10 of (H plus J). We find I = -3.15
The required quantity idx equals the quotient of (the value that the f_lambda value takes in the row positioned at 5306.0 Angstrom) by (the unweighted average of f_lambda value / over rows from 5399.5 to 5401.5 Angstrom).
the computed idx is 1.07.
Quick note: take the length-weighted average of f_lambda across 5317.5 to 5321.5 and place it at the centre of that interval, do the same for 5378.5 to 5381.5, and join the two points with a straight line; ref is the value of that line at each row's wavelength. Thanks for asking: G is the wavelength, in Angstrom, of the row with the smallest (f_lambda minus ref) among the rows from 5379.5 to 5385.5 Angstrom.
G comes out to 5385.0 Angstrom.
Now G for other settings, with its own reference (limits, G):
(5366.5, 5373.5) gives 5367.0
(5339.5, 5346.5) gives 5343.0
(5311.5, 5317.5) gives 5314.0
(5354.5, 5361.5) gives 5361.0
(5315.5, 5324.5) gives 5324.0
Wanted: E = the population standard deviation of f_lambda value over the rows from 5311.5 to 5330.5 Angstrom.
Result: 0.84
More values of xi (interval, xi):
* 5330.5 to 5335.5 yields 10.0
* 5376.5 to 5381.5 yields 10.5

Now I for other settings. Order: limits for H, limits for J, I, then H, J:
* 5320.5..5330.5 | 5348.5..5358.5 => -3.18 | 9.1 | 9.689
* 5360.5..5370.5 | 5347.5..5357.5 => -3.20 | 9.3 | 9.689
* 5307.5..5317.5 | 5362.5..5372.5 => -3.19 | 10.2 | 8.581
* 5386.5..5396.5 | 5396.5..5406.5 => -3.13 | 9.2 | 8.664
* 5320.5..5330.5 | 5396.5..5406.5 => -3.12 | 9.1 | 8.664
